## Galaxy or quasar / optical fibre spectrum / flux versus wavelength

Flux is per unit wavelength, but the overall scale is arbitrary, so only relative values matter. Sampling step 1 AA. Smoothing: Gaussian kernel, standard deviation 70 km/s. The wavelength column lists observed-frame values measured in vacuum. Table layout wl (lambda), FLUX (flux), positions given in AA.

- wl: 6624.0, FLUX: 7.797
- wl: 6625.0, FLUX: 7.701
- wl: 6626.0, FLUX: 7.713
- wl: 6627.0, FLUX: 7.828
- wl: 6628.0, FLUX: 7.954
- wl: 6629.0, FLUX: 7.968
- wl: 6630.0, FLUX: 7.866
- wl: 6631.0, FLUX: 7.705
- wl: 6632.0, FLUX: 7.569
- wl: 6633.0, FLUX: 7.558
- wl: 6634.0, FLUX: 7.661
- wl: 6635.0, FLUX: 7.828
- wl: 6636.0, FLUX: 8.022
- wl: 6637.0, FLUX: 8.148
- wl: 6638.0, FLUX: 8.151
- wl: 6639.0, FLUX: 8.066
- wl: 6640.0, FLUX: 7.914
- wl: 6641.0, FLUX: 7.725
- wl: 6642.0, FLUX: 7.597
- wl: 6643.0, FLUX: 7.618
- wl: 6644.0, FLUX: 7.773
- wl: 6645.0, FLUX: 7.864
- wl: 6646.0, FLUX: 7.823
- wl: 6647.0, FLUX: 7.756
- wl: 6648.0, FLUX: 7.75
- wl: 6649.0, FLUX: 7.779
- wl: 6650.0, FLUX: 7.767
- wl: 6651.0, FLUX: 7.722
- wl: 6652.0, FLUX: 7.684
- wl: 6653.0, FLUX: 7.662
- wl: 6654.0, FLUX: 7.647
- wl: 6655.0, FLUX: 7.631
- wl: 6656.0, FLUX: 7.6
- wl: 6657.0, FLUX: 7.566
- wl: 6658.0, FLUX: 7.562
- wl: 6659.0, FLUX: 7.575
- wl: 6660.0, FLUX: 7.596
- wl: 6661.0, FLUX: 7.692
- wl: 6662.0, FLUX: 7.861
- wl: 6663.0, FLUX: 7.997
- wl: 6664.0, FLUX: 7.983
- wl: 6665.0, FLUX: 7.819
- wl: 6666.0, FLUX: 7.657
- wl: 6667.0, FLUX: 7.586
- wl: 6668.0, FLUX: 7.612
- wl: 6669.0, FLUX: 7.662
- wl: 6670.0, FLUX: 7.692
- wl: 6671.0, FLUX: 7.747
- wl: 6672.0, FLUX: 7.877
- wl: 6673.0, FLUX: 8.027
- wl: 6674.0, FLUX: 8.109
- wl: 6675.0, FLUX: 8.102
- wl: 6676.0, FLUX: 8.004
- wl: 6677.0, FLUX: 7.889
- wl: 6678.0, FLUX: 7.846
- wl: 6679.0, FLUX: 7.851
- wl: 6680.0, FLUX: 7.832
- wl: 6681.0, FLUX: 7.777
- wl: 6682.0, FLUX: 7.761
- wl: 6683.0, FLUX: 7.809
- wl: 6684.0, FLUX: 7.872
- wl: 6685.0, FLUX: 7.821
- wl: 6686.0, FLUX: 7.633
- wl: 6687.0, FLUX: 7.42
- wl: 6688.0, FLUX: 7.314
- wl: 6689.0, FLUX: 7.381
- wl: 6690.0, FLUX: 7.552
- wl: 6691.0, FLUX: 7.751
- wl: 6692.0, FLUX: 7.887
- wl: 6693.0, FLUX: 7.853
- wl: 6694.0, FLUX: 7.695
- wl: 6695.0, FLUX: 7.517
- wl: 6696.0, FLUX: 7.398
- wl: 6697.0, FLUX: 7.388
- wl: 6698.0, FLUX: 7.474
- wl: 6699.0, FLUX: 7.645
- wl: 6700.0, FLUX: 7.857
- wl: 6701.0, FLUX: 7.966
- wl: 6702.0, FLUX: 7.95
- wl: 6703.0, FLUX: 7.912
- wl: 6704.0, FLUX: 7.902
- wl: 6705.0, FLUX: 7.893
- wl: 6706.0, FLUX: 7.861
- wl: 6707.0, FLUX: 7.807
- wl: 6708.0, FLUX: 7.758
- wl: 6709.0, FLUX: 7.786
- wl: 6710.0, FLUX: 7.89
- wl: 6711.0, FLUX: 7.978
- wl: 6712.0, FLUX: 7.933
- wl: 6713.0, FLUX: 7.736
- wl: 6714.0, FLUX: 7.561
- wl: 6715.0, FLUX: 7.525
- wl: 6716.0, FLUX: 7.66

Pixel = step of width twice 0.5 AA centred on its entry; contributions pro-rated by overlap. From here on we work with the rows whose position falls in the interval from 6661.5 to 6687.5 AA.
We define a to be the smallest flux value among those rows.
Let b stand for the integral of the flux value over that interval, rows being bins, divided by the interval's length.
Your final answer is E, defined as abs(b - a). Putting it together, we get 0.40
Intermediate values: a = 7.42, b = 7.82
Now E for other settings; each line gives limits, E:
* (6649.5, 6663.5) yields 0.12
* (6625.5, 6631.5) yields 0.13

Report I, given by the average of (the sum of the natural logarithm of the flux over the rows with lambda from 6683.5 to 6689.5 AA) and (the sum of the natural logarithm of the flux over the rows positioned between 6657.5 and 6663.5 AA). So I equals 12.20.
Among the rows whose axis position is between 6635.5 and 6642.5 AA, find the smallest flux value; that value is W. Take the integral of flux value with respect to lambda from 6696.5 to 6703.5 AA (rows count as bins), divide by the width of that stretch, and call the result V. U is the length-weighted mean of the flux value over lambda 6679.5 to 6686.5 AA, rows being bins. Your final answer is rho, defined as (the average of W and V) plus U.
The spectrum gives 15.46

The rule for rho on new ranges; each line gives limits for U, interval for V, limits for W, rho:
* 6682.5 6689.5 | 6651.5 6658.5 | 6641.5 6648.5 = 15.22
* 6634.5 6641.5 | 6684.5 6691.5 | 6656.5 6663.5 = 15.54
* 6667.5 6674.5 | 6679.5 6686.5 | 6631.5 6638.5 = 15.49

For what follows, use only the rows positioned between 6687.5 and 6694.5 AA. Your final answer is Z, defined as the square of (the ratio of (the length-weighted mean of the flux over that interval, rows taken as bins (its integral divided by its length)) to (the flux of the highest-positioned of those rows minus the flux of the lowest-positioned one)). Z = 401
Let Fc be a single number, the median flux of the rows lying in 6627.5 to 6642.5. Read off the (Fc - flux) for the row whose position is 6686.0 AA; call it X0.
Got 0.23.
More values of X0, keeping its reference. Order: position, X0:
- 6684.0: -0.01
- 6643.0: 0.25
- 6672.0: -0.01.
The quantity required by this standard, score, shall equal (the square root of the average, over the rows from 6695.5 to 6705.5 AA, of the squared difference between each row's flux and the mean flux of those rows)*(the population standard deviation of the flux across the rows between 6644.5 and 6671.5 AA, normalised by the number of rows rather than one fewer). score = 0.0264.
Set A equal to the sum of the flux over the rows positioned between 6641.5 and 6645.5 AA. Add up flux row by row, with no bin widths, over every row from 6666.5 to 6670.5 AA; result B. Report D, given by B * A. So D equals 943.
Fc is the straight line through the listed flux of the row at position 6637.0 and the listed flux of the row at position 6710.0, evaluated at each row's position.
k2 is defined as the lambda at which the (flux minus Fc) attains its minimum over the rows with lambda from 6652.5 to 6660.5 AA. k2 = 6658.0 AA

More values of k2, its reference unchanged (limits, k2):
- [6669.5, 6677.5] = 6670.0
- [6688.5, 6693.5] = 6689.0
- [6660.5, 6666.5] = 6666.0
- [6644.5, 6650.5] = 6648.0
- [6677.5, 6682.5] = 6682.0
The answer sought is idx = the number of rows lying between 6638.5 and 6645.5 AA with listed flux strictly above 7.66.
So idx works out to 5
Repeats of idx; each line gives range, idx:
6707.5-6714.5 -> 6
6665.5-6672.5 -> 4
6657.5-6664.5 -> 4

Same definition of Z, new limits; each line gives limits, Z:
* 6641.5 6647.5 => 2369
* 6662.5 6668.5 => 408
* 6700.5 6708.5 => 1436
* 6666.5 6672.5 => 699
